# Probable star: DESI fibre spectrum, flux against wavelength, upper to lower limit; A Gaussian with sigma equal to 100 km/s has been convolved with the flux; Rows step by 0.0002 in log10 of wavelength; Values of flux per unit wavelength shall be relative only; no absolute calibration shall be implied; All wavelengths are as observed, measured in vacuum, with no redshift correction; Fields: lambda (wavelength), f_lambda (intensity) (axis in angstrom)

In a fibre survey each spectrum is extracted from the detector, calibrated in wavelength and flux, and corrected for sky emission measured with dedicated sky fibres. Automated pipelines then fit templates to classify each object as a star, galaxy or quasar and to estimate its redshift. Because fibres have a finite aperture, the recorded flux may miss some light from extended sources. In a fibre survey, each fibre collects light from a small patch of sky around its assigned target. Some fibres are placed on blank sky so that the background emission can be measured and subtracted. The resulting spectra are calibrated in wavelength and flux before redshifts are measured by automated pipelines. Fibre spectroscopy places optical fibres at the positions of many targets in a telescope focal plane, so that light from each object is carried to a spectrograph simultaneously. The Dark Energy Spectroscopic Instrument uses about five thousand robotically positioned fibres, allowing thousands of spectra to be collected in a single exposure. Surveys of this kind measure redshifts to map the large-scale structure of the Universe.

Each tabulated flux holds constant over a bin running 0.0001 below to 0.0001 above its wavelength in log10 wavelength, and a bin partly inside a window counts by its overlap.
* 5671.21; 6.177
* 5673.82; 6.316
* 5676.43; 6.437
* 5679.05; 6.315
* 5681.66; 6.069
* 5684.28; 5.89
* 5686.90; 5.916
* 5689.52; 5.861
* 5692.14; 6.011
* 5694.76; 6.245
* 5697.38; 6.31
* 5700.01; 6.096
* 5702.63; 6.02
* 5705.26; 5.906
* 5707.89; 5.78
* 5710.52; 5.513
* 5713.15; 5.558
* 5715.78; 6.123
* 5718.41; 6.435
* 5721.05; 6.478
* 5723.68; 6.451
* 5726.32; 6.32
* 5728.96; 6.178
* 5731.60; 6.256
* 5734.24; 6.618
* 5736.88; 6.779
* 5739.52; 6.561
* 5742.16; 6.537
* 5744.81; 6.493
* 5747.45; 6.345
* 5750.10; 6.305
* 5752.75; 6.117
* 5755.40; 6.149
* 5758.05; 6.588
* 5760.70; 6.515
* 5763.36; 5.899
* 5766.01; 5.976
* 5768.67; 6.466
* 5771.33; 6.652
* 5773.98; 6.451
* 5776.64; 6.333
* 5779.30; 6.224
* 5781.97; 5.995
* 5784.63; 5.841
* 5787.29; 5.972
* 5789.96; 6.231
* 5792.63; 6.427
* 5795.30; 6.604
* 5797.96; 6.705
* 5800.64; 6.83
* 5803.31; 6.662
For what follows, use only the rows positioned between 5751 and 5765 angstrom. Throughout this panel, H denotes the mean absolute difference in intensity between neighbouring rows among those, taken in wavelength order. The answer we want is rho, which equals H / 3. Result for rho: 0.097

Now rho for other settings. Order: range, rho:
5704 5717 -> 0.084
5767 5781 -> 0.051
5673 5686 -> 0.056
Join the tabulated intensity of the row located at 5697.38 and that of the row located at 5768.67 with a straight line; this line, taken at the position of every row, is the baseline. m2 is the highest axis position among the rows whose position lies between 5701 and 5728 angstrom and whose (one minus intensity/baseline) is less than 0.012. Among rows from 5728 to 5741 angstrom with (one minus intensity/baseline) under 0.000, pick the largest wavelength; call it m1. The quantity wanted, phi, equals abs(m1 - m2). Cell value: 13.2 angstrom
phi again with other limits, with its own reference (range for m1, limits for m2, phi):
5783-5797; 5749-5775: 21.3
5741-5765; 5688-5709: 63.3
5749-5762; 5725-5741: 21.2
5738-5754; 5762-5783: 29.2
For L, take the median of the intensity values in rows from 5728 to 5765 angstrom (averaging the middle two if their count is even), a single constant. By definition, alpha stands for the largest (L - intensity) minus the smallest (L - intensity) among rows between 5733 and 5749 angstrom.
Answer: 0.43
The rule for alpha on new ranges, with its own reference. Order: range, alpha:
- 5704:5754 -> 1.27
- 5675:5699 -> 0.58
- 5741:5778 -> 0.75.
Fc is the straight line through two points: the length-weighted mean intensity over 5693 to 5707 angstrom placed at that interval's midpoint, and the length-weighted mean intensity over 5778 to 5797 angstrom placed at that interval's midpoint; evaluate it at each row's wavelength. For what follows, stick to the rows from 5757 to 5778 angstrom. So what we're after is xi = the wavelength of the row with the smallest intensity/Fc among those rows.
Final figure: 5763.36 angstrom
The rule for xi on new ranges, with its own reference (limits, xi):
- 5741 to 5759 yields 5752.75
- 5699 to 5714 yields 5710.52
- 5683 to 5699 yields 5689.52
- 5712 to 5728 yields 5713.15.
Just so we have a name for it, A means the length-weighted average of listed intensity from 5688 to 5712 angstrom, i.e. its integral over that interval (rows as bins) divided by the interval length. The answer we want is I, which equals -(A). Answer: -5.97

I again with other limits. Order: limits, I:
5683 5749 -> -6.19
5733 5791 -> -6.32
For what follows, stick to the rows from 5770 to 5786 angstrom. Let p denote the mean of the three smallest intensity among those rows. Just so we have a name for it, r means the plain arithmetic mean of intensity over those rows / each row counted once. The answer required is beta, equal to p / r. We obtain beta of 0.963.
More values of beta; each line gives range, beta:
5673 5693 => 0.965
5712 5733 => 0.956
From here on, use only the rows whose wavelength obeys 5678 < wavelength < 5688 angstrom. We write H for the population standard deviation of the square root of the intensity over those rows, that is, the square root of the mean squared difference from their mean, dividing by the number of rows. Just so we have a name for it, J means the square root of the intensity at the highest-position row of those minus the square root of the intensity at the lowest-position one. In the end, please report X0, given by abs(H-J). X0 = 0.11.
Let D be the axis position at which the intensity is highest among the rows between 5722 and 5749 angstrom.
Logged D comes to 5736.88 angstrom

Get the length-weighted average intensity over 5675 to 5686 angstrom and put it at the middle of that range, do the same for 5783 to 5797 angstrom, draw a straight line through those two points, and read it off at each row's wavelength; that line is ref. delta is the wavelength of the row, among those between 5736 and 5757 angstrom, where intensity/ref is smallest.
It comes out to 5752.75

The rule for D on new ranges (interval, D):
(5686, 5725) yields 5721.05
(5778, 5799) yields 5797.96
